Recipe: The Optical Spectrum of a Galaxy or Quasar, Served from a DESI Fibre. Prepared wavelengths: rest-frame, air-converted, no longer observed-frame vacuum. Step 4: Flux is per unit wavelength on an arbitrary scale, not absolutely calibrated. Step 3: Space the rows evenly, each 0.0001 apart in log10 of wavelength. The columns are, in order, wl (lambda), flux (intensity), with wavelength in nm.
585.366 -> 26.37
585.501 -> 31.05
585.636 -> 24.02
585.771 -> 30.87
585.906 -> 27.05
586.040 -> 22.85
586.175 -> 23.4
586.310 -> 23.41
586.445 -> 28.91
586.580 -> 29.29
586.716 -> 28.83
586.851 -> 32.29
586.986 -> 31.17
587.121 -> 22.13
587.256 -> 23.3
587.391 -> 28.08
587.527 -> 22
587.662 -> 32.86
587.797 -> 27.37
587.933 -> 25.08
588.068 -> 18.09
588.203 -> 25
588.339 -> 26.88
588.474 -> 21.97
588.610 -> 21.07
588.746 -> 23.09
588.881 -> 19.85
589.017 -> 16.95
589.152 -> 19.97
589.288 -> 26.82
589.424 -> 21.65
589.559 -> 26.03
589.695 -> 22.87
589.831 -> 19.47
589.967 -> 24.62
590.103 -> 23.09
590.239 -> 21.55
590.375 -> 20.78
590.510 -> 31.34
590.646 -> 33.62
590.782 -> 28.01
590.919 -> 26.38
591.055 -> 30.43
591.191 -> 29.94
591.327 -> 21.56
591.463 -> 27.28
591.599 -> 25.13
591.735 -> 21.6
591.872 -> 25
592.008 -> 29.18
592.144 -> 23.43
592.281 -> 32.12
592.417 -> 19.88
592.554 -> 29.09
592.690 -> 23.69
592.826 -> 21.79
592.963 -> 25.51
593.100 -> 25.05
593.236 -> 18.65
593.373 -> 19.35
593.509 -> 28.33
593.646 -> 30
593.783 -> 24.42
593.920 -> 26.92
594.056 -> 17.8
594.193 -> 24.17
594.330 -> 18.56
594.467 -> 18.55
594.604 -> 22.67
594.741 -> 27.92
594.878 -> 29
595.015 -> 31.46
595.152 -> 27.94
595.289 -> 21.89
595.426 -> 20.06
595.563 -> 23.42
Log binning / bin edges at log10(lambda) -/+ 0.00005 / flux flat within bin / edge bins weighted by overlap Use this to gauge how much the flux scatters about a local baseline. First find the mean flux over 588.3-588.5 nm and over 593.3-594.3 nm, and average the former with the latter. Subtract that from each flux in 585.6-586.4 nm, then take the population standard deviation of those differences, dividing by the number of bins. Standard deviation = 2.9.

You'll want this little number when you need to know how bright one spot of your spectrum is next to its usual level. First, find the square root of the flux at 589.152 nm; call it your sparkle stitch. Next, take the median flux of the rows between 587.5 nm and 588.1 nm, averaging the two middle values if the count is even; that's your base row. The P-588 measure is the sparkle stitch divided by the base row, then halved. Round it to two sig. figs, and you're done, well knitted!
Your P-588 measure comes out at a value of 0.089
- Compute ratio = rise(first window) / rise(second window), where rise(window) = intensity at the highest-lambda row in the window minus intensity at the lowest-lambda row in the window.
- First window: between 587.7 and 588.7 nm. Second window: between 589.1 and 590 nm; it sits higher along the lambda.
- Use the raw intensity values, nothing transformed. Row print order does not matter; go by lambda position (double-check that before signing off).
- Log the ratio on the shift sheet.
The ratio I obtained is -1.4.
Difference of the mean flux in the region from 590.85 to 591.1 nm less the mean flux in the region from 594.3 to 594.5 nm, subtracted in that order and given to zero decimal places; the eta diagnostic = 10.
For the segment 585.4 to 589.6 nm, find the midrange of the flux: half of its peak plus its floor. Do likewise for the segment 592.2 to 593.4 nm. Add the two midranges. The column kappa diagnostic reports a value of 50.3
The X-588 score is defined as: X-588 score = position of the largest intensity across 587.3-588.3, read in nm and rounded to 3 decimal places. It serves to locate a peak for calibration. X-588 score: 587.662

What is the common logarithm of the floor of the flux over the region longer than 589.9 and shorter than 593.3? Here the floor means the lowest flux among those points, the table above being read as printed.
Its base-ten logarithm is 1.27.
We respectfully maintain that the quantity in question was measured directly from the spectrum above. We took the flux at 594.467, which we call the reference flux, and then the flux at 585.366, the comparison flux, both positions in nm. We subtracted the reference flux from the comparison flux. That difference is 8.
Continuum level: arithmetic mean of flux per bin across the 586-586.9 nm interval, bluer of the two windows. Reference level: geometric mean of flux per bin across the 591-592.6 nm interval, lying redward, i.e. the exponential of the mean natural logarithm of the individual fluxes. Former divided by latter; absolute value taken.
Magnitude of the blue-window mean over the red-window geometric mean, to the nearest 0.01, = 1.04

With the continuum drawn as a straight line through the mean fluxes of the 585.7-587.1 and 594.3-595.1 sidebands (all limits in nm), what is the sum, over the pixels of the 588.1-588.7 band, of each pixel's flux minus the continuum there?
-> -13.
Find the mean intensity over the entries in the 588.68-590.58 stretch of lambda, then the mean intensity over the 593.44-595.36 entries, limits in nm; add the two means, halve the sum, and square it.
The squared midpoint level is 569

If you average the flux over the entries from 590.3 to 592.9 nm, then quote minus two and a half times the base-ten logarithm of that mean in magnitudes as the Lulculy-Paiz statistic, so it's -3.55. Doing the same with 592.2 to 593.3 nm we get -3.47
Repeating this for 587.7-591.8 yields -3.46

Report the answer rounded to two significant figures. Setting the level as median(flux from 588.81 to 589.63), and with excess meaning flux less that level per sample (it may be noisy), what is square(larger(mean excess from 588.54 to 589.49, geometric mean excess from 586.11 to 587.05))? 41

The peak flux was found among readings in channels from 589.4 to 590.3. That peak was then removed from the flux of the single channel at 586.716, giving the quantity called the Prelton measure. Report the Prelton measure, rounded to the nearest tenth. 2.8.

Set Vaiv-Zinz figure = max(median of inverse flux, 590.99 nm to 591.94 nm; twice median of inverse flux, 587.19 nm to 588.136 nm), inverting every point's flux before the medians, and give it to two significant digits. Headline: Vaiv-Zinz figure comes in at 0.080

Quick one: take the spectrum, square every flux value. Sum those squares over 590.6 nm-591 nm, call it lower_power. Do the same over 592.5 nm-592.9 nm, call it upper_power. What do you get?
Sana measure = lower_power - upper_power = 729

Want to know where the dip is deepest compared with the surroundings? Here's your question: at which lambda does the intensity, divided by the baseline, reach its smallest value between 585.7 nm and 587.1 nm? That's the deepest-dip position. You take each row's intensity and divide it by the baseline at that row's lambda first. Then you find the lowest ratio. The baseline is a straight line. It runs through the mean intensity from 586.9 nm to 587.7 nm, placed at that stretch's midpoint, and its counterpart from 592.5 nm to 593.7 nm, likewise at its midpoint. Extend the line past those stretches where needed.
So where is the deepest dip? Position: 586.040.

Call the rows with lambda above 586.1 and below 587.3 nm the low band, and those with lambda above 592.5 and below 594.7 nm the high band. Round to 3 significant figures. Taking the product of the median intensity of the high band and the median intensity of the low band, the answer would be 690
